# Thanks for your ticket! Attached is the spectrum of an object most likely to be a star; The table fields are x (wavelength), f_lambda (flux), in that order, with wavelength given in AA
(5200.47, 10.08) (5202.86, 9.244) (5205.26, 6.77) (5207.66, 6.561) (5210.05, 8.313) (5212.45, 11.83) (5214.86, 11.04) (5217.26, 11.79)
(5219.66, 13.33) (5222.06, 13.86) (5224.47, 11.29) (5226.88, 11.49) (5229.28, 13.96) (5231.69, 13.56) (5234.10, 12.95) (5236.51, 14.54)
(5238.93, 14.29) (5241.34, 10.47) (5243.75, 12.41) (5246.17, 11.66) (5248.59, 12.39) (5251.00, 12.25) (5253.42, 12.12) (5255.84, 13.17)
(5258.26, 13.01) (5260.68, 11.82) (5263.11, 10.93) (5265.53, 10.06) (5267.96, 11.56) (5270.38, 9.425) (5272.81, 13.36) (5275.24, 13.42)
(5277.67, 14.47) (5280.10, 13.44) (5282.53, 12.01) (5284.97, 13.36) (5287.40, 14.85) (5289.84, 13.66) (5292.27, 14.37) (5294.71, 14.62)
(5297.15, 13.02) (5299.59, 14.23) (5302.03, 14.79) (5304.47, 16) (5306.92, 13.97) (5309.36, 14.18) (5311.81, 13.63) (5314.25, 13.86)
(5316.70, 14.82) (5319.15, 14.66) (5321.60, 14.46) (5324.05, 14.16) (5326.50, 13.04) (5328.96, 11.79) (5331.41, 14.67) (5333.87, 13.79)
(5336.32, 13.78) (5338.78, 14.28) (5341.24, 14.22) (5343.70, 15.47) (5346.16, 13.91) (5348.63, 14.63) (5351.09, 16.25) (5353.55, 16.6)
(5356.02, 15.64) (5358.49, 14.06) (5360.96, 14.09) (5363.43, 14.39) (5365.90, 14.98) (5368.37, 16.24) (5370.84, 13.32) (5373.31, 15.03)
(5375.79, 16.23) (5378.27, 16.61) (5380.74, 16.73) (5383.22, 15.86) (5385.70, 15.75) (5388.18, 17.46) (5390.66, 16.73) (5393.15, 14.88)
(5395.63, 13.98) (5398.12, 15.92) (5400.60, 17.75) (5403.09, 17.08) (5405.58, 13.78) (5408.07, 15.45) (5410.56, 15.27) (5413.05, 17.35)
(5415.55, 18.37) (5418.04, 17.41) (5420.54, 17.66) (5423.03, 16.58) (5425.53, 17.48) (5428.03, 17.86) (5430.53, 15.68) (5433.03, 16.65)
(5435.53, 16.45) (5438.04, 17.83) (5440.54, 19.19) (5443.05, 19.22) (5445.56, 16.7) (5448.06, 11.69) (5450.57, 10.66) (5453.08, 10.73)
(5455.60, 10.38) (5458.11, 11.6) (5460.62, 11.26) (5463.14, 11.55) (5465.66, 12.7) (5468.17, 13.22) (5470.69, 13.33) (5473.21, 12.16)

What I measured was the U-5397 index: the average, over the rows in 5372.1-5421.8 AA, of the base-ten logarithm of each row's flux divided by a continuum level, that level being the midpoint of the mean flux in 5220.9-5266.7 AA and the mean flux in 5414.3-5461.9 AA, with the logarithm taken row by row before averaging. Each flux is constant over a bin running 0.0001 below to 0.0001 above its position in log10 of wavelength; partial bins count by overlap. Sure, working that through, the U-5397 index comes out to 0.07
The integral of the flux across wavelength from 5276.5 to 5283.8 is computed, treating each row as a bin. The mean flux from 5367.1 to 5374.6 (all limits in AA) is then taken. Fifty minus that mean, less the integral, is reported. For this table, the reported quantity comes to -62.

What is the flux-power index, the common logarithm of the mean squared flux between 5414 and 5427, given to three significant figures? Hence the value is 2.49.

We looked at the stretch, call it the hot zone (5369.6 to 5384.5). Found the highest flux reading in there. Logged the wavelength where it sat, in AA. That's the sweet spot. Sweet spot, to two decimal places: 5380.74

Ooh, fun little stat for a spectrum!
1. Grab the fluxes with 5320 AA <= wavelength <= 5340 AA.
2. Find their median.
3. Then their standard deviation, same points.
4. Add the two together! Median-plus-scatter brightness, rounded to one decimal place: 14.9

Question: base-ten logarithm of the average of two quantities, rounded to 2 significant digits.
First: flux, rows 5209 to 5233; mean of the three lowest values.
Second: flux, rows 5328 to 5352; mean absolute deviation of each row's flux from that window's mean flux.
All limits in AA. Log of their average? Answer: 0.74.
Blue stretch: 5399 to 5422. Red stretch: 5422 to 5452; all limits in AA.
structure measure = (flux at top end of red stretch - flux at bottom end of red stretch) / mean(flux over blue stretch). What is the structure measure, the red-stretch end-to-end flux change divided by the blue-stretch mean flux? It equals -0.4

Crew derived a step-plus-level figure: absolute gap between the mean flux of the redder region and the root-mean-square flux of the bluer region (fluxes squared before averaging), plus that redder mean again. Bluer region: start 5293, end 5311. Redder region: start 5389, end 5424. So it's 18.2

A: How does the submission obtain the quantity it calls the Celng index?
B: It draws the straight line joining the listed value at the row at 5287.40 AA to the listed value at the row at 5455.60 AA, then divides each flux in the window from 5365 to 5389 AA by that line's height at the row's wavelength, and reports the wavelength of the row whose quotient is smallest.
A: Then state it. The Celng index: 5370.84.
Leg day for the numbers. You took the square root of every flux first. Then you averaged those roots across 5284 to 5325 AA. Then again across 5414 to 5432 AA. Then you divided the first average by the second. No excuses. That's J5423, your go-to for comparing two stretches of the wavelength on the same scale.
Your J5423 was 0.91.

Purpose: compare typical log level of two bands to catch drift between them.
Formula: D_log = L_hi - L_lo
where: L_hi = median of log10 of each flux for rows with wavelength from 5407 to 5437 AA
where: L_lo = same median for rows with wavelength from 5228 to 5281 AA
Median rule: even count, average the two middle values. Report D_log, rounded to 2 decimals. 0.13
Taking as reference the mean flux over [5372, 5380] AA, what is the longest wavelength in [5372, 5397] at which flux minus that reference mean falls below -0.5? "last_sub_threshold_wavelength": 5395.63 AA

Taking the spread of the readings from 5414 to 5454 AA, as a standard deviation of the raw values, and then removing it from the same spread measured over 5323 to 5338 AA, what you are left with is -1.8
